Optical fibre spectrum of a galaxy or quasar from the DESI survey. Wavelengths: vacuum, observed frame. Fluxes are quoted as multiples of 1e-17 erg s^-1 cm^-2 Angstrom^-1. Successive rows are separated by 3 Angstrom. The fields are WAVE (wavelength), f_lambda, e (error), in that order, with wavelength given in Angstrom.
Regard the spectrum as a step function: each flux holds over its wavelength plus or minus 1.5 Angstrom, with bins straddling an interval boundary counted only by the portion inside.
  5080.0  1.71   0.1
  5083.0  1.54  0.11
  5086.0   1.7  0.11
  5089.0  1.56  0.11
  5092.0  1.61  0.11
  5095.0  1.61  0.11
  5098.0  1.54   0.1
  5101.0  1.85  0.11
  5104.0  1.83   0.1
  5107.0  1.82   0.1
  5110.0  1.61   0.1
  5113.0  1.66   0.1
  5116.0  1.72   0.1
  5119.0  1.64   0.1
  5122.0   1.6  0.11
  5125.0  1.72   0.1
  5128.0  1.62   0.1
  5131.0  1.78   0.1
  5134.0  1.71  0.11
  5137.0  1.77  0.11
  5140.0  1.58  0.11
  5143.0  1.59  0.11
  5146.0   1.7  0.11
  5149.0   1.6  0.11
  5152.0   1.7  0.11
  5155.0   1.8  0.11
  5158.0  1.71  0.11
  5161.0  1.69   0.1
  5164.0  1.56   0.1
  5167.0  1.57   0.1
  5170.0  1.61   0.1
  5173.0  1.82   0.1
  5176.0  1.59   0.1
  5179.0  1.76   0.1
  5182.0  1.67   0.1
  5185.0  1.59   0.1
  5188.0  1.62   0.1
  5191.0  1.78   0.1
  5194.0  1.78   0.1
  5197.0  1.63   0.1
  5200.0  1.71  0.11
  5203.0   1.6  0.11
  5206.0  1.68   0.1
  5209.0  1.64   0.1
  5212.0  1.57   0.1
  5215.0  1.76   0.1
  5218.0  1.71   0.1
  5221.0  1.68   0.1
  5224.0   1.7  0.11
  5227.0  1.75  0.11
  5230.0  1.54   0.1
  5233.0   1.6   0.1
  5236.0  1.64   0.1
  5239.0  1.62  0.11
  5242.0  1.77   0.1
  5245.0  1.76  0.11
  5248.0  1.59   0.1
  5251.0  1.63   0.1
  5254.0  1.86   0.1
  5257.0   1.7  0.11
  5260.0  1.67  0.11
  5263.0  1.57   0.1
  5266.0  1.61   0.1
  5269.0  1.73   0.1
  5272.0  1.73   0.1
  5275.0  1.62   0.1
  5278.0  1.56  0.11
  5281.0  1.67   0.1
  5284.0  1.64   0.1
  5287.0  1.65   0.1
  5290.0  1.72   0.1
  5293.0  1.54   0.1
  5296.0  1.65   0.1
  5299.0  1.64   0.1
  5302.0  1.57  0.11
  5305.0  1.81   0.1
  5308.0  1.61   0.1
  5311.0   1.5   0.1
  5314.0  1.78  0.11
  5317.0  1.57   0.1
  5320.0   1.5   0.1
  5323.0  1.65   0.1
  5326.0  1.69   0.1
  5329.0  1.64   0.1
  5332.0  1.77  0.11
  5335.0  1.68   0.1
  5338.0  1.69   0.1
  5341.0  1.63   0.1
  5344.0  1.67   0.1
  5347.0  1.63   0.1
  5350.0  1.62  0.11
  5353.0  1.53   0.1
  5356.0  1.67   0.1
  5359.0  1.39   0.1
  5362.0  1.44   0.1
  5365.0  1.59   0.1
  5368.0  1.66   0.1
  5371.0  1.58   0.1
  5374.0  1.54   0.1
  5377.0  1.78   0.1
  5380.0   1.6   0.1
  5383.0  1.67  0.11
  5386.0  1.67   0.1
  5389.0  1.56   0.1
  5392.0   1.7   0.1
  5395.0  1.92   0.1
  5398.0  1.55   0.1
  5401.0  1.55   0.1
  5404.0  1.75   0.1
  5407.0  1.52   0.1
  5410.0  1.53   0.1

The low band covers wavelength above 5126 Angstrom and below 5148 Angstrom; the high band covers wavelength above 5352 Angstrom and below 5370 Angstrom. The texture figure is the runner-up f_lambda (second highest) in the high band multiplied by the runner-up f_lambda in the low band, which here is 2.94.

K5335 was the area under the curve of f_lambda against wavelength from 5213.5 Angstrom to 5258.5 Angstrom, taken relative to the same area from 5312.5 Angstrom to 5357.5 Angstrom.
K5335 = 1.02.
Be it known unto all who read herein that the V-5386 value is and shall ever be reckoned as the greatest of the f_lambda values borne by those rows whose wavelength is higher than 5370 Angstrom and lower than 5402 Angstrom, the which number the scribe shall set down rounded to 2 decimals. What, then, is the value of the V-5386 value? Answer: 1.92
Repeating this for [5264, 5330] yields 1.81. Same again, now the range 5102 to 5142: 1.83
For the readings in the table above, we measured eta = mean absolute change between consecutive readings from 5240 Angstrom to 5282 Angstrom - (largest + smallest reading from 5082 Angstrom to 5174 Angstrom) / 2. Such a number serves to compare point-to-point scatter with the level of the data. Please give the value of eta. -1.604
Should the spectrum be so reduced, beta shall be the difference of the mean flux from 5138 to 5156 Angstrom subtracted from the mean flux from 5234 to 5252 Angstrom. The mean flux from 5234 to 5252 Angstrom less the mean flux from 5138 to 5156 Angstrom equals 0.007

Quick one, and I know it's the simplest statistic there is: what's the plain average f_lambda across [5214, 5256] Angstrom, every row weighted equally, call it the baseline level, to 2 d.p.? 1.69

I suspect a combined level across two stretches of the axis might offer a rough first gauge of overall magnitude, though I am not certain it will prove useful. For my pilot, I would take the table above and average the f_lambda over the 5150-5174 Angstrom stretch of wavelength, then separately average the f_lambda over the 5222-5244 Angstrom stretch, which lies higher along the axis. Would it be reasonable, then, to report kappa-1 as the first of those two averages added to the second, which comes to 3.34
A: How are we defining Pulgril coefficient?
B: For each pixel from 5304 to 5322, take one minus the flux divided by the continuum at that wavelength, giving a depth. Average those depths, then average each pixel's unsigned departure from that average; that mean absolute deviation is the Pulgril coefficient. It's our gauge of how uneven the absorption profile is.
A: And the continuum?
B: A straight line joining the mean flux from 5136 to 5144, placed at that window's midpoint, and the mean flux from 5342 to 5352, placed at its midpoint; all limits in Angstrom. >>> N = 0.068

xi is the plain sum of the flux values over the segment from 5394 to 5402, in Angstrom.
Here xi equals 5.02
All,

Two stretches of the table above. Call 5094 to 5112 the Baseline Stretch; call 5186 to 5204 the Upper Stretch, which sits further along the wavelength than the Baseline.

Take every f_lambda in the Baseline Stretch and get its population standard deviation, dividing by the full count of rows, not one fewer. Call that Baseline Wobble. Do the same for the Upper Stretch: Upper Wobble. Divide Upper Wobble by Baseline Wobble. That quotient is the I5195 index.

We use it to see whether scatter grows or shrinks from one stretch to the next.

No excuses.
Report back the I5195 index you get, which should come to 0.59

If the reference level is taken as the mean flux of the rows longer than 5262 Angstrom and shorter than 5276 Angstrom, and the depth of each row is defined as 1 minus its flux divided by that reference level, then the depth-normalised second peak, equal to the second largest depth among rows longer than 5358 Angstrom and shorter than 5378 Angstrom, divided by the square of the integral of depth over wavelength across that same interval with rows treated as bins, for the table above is 0.11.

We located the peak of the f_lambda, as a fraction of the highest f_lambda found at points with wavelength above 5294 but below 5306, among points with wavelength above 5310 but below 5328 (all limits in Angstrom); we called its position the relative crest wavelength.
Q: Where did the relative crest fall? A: 5314.0 Angstrom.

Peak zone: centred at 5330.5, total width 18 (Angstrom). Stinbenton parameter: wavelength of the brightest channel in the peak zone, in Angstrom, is 5332.0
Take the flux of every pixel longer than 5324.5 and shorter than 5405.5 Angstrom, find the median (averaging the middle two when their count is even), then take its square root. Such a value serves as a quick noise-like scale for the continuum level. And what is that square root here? 1.28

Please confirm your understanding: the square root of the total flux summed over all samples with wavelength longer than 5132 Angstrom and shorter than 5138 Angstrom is 1.87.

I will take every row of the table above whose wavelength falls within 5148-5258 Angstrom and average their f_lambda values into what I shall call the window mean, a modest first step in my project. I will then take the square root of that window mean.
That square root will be 1.29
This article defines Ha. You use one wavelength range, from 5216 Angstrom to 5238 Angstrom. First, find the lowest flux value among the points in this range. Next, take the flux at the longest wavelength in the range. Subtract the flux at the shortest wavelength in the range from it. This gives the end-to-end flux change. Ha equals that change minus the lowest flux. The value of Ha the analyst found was -1.61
